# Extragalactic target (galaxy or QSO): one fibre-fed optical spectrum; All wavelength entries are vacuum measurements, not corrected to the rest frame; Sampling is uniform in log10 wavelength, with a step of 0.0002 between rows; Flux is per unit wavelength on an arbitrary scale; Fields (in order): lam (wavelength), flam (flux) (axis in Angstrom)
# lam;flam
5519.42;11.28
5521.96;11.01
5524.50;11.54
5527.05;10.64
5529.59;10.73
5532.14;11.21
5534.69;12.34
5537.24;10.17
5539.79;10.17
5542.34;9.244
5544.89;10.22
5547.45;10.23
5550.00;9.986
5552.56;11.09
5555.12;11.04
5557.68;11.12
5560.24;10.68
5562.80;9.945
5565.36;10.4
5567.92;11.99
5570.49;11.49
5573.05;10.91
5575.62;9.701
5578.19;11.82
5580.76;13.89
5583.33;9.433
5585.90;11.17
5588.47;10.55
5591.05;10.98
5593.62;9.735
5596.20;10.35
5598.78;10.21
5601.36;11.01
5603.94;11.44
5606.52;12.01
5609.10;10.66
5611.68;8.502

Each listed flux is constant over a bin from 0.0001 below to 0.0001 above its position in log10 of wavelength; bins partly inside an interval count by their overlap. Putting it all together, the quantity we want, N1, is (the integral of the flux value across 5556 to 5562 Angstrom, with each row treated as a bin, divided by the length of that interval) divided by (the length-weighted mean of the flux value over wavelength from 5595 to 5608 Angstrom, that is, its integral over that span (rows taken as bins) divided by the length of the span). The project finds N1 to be 0.98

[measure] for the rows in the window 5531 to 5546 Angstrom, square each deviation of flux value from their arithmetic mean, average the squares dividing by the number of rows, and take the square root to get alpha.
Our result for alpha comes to 1.0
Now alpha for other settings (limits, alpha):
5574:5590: 1.5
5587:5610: 0.6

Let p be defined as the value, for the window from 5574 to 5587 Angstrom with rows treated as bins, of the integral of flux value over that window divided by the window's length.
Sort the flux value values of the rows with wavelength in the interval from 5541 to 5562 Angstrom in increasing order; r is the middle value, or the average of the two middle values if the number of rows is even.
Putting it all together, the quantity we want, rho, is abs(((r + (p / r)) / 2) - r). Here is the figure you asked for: 4.7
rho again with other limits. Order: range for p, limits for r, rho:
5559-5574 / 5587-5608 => 4.9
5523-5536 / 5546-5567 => 4.7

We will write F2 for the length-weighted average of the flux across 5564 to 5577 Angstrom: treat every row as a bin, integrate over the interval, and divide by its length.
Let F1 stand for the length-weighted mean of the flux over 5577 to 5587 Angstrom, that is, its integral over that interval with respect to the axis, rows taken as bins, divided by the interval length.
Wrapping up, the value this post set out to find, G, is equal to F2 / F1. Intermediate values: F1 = 11.6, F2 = 10.9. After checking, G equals 0.94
